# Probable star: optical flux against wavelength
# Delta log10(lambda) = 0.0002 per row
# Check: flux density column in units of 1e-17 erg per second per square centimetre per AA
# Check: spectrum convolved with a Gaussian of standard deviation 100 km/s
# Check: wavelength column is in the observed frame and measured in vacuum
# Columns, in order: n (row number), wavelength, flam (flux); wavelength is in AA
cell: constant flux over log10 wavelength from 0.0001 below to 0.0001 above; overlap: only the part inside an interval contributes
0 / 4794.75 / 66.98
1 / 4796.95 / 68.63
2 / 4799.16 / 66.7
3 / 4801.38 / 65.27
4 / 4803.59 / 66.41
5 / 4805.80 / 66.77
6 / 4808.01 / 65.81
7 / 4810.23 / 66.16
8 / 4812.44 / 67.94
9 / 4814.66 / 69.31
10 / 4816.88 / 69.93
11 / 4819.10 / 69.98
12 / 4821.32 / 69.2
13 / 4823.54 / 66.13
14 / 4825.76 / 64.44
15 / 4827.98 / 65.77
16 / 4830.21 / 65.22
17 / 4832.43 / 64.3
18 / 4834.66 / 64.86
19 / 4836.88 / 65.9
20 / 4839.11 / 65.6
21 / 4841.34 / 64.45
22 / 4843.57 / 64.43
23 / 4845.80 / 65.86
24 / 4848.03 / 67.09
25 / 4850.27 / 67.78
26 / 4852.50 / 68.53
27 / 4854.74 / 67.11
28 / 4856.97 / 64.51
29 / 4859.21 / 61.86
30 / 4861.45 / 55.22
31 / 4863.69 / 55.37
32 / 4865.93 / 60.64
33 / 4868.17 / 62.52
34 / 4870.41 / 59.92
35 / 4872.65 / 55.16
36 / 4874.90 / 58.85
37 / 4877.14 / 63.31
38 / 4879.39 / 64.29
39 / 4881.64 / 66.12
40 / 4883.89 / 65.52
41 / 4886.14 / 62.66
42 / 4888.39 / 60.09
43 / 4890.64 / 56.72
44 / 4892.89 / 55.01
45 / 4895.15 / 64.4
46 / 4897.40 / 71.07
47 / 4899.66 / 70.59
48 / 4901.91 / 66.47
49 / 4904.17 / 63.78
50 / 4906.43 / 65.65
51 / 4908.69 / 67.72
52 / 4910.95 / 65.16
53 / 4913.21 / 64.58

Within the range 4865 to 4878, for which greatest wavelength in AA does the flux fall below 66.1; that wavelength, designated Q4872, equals 4877.14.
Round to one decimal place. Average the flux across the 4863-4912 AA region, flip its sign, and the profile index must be -62.8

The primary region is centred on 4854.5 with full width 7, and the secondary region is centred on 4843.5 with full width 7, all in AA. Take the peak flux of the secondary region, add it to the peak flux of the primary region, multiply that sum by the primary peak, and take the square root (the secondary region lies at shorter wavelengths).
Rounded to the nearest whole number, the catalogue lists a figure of 96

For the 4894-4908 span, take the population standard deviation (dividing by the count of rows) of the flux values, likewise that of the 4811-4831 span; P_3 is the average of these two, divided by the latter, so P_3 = 1.2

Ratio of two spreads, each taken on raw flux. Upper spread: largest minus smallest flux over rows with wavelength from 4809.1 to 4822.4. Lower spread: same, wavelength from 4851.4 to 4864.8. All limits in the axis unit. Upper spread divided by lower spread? 0.29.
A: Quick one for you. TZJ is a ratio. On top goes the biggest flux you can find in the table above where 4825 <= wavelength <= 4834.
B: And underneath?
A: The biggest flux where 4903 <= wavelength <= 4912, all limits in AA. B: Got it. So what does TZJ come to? 0.97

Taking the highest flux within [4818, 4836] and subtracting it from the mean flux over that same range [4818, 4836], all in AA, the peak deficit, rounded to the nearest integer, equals -4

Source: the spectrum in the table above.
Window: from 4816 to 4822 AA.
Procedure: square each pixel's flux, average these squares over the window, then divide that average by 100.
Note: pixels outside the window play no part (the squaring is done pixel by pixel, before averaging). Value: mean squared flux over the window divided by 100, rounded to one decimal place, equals 48.6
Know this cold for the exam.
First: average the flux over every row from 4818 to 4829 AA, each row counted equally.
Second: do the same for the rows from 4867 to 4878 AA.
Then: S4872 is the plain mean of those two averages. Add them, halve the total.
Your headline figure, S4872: 63.5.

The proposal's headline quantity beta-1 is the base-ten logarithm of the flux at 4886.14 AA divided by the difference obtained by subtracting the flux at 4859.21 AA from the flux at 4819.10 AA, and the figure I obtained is 0.89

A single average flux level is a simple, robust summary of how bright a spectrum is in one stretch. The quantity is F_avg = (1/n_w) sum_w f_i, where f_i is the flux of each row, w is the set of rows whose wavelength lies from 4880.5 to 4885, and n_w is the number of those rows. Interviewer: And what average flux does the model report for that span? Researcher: 65.8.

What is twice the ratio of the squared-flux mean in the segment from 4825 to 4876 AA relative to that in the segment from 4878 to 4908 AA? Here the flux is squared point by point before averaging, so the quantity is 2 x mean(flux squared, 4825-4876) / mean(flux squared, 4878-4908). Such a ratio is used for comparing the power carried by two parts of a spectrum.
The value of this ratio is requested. 1.95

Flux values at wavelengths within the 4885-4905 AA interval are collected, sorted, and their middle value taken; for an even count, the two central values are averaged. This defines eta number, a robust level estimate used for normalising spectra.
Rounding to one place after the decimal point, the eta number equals 63.8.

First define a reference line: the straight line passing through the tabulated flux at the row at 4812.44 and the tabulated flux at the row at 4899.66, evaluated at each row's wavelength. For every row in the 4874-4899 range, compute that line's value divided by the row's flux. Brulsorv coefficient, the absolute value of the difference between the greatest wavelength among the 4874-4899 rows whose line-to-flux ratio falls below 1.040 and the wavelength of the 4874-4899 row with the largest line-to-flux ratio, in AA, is 4.5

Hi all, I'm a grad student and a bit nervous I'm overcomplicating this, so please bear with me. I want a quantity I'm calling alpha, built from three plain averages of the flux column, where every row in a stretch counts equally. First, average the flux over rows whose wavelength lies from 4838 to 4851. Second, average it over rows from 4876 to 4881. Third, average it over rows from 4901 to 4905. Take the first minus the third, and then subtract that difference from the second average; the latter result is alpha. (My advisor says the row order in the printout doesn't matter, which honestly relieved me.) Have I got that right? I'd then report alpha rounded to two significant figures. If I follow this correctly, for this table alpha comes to 63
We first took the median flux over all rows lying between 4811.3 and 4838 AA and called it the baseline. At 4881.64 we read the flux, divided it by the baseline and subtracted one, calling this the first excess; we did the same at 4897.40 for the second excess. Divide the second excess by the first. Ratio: 48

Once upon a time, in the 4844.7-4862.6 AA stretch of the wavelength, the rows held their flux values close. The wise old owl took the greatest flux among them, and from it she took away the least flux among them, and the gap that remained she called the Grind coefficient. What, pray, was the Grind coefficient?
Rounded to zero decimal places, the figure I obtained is 13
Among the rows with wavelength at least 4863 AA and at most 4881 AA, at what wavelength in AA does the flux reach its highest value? 4879.39 AA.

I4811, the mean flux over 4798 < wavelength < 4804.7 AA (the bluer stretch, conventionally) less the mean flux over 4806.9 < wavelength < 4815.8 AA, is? -1.2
